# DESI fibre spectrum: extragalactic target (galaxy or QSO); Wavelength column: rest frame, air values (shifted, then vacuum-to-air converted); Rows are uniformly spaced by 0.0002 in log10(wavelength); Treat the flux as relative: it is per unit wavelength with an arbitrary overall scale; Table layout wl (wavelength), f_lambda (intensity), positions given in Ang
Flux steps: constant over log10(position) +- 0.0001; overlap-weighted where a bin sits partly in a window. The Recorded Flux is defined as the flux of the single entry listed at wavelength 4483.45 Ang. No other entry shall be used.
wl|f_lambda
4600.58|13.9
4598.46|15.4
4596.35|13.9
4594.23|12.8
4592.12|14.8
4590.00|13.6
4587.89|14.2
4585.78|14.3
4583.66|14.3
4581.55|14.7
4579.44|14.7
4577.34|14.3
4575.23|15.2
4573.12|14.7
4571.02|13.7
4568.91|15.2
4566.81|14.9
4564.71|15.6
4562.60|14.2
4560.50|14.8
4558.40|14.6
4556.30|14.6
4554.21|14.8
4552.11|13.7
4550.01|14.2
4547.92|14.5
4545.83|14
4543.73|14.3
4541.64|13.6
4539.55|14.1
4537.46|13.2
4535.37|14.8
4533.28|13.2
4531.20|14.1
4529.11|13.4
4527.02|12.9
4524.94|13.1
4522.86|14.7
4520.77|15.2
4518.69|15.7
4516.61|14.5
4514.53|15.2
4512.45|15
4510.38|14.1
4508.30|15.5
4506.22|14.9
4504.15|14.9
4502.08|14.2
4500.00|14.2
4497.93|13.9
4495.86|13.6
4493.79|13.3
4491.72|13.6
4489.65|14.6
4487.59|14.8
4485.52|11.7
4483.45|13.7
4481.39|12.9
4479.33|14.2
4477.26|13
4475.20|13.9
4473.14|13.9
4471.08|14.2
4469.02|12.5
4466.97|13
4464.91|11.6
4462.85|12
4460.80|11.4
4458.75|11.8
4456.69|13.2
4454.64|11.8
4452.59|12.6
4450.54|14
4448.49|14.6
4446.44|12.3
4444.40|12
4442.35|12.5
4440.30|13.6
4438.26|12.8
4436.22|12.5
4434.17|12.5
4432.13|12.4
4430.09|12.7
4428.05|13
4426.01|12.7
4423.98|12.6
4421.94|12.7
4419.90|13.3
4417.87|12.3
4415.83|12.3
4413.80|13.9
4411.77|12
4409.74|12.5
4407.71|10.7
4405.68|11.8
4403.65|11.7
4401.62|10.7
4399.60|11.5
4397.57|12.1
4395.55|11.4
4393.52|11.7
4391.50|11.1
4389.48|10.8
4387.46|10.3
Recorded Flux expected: 13.7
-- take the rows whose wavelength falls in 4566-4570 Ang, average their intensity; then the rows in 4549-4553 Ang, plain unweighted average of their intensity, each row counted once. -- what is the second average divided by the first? 0.927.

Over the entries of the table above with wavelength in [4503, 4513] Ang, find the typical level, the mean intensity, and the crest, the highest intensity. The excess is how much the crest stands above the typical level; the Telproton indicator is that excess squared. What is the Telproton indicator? 0.4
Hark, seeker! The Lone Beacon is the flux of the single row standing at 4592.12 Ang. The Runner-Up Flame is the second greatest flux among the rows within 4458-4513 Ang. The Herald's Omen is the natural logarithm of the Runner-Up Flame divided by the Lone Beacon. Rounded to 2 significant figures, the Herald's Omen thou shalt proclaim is 0.013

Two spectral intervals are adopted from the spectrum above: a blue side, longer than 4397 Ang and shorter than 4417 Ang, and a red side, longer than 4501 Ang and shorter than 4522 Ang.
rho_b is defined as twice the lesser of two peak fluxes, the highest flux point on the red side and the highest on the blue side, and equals 27.8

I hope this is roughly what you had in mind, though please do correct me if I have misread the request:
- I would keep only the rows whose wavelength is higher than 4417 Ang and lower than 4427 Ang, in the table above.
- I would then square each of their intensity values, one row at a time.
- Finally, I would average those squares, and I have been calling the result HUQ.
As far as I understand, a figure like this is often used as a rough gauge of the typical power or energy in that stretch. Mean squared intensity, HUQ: 162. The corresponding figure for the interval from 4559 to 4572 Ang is 217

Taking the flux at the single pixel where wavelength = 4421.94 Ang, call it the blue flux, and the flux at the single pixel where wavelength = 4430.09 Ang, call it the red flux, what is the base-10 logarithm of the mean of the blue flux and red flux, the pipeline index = 1.10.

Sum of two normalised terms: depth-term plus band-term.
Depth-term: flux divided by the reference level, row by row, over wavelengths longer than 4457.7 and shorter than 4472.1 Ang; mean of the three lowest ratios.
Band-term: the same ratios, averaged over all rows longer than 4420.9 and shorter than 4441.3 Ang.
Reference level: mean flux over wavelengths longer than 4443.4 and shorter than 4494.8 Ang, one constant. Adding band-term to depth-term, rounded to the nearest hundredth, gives 1.86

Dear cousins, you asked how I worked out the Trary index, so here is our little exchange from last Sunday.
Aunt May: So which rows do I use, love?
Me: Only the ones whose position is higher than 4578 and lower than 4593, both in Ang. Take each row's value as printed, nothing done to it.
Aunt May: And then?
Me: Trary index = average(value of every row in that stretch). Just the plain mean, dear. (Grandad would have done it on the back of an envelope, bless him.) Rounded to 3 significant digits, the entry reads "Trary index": 14.4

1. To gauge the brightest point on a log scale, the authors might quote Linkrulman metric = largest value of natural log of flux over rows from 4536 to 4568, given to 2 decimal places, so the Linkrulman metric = 2.75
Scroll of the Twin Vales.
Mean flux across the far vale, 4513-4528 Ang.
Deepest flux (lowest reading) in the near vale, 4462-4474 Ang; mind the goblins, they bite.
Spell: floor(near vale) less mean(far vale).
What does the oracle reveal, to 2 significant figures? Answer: -2.9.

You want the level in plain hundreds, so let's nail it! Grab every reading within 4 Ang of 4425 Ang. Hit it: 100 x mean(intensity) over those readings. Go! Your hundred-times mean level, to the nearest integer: 1275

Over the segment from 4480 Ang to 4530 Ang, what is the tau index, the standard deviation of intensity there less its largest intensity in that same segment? -14.7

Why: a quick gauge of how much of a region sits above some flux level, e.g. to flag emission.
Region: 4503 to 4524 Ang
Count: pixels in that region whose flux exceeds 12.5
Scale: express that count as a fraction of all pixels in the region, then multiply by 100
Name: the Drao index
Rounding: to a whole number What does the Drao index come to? 100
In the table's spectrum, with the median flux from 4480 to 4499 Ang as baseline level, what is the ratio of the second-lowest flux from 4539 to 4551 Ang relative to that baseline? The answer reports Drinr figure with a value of 1.03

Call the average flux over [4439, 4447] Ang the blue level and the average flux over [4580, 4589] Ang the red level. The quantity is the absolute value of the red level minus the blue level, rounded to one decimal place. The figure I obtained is 1.8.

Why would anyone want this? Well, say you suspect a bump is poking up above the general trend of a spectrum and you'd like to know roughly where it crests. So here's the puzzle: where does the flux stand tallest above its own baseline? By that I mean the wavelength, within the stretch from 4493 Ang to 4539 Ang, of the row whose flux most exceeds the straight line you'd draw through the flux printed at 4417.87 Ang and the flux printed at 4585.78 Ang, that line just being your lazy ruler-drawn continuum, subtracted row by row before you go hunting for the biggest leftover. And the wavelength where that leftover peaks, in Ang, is 4518.69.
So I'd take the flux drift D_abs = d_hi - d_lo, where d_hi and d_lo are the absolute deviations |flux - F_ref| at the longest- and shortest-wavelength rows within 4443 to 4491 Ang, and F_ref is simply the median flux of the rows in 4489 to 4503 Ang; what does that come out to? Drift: -1.2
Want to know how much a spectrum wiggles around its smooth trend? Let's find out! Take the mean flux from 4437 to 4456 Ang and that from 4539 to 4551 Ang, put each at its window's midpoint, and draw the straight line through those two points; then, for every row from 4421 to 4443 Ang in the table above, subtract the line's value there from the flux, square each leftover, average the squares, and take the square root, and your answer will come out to 0.31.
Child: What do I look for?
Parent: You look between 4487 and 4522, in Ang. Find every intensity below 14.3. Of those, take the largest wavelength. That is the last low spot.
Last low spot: 4510.38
